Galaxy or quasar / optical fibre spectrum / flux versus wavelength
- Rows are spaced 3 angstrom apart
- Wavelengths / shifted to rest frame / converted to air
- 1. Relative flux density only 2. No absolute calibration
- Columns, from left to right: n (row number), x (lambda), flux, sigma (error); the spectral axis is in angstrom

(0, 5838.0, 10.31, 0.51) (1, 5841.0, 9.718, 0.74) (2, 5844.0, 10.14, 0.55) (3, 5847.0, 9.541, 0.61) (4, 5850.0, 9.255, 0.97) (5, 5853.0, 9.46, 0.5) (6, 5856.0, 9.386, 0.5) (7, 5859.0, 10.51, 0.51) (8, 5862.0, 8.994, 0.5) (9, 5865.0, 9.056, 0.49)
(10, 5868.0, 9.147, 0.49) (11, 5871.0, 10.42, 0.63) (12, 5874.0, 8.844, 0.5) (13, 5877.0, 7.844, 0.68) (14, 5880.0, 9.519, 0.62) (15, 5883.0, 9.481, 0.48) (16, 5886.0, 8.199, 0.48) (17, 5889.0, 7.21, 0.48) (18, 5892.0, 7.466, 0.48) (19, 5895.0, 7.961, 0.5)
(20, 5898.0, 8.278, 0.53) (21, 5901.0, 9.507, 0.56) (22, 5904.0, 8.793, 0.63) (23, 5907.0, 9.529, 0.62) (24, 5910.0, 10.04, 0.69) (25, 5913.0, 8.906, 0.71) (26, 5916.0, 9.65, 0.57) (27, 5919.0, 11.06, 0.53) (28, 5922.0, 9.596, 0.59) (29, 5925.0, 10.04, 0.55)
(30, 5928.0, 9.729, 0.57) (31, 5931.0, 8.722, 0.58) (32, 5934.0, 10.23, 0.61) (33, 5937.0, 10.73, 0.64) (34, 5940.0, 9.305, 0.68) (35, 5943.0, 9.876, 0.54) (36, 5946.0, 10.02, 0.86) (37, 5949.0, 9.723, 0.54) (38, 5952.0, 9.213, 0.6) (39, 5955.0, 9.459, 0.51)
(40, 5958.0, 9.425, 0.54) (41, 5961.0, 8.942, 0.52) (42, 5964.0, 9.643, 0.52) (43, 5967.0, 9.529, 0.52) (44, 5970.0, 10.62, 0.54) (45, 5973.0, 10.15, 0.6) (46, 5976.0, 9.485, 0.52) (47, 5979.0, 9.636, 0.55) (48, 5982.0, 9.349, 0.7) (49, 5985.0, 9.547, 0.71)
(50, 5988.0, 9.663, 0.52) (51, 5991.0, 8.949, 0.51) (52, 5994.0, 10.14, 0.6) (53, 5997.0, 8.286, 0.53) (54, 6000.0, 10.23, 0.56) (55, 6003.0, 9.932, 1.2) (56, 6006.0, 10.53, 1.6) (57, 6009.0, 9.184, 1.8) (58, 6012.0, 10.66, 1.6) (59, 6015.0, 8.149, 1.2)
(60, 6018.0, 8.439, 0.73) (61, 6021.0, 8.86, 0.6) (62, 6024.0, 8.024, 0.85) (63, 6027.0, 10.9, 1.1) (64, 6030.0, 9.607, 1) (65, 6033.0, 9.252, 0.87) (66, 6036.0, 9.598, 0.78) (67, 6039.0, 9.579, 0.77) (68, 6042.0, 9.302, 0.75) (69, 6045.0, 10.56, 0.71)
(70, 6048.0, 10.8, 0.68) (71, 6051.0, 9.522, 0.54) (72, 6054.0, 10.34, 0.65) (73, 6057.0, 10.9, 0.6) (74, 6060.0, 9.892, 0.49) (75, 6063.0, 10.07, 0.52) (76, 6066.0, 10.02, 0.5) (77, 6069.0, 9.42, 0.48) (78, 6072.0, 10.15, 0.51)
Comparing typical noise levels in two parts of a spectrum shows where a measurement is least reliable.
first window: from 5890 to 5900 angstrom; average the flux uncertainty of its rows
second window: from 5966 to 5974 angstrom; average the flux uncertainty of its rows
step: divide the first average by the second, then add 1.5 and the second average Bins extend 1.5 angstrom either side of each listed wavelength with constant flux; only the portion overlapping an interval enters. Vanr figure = 3.0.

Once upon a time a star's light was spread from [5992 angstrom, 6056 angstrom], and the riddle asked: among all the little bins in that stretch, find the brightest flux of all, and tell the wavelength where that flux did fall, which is 6027.0 angstrom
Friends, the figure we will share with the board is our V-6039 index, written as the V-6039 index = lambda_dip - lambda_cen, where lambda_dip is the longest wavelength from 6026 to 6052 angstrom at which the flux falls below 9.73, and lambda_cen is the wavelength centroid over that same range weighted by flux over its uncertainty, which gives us 10.5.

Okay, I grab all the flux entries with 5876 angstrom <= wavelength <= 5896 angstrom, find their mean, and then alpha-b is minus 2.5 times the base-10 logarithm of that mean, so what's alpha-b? -2.29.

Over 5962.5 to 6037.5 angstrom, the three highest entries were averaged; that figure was 10.7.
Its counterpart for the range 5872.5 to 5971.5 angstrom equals 10.8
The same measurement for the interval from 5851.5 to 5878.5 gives 10.1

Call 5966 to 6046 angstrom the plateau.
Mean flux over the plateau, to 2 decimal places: 9.56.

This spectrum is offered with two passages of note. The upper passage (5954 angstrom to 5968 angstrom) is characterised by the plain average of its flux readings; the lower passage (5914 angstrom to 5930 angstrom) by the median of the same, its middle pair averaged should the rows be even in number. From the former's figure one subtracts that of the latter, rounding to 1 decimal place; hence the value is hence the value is -0.3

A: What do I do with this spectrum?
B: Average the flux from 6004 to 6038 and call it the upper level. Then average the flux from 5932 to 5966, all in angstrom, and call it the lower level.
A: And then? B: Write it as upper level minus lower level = -0.3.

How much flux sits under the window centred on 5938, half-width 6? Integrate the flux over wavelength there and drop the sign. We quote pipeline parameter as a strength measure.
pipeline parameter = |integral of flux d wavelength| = 120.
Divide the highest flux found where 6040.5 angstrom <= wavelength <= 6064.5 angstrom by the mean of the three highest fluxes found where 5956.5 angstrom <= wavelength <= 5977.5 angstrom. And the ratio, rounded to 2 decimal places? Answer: 1.08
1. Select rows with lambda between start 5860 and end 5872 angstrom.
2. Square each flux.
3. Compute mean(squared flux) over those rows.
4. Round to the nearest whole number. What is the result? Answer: 89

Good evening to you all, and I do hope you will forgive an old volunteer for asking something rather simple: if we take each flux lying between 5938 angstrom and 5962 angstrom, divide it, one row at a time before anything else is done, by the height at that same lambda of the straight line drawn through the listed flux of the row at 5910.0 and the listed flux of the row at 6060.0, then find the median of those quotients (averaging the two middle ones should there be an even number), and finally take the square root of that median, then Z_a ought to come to 0.97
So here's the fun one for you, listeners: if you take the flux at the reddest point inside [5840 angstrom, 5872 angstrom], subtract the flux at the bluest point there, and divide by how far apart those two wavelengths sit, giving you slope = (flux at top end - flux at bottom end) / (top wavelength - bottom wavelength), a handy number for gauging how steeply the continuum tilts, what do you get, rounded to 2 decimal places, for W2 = 0.02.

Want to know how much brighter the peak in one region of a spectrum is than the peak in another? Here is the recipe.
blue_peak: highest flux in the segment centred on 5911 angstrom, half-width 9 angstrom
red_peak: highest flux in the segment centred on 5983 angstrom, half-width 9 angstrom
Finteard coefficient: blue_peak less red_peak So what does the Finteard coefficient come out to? 1.4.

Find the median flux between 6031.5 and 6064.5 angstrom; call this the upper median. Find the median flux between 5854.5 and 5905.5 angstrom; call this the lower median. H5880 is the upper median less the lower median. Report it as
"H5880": 0.90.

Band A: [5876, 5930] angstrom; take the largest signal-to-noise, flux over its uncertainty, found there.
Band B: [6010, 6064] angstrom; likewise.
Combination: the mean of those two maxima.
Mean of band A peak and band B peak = 20.5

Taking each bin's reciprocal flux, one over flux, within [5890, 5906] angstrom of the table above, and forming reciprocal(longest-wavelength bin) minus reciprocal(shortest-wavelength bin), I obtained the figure -0.020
